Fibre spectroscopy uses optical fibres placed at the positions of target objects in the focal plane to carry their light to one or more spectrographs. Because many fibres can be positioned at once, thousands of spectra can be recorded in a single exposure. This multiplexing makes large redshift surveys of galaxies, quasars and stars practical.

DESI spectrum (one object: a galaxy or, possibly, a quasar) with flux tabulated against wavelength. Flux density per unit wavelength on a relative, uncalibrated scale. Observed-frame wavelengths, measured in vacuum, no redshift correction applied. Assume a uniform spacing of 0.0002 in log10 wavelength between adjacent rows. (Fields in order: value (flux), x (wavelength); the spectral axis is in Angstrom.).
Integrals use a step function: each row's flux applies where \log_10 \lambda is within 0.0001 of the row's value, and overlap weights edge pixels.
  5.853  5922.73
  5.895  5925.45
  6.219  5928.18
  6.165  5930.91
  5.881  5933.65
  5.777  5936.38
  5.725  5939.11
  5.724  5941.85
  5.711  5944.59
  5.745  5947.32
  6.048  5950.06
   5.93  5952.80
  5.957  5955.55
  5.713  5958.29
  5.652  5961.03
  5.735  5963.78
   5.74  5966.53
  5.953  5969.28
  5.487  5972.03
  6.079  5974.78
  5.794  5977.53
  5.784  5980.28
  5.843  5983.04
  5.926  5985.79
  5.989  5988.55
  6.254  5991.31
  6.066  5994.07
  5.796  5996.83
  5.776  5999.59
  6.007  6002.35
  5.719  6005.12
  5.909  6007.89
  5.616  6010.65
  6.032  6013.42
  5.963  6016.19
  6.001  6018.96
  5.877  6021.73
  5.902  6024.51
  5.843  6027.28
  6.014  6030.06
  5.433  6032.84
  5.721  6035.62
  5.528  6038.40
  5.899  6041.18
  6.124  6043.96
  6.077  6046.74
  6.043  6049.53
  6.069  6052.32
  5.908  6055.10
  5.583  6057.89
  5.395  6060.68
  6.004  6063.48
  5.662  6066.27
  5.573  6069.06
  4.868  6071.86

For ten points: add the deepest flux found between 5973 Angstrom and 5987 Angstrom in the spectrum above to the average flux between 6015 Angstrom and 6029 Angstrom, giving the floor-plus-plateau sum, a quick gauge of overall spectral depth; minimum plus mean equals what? 11.7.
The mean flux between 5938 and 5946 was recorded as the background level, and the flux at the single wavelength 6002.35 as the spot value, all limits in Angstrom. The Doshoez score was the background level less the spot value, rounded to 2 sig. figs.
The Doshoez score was -0.29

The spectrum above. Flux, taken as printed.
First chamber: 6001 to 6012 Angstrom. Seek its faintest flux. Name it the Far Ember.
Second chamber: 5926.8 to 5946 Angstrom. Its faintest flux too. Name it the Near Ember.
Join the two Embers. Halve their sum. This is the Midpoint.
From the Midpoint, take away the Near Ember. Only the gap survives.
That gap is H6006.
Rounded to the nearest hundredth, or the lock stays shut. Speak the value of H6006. -0.05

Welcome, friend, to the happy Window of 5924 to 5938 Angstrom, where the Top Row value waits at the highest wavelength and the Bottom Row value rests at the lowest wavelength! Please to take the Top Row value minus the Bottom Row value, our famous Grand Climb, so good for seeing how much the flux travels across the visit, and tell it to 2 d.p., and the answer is -0.12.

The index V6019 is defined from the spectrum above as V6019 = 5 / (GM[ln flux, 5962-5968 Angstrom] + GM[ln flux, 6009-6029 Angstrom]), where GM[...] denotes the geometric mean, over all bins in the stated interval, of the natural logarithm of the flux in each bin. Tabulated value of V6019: 1.42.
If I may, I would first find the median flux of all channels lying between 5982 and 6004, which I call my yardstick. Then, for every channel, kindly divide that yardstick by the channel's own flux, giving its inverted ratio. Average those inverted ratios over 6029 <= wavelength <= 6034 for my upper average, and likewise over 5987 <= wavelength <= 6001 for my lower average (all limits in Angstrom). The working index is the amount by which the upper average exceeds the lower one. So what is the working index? 0.046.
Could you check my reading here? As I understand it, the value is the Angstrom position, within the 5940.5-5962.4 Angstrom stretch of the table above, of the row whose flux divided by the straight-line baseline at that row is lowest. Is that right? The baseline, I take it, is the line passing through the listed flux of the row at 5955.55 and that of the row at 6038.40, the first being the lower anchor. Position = 5941.85 Angstrom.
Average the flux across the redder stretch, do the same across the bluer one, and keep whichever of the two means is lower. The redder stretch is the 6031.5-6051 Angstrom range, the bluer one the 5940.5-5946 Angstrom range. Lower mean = 5.72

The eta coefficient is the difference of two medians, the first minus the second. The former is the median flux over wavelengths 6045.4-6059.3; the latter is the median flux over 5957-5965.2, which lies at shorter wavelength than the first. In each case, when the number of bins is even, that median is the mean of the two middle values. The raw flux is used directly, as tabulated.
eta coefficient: 0.33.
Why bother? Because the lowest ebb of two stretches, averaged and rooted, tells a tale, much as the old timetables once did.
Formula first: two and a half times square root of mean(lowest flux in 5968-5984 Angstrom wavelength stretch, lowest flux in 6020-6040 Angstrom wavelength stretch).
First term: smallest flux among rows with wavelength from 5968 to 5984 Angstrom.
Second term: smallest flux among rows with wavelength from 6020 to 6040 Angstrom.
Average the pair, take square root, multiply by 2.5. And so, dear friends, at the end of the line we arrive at 5.84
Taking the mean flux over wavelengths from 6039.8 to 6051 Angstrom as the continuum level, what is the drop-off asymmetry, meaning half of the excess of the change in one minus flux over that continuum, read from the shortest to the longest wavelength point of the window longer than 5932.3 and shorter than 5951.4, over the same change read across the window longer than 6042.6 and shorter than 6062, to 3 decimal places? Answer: -0.074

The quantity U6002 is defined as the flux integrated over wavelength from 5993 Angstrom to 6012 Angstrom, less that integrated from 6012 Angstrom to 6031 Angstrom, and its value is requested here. -2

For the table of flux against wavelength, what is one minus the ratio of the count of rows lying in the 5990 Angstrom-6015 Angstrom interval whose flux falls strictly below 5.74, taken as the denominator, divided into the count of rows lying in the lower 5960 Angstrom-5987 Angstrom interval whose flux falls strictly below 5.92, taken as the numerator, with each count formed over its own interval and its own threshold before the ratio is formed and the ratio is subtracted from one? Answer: -2.5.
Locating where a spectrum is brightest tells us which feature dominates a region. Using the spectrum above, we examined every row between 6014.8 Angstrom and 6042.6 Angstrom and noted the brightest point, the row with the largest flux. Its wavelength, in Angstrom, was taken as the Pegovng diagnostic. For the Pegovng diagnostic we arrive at 6030.06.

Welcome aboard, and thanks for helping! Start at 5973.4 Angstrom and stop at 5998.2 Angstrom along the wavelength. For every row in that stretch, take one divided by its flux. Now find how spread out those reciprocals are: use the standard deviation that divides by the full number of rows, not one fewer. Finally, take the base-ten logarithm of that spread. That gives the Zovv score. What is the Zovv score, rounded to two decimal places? -2.37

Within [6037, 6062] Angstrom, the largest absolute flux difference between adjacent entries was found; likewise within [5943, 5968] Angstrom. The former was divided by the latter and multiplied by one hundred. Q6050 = 122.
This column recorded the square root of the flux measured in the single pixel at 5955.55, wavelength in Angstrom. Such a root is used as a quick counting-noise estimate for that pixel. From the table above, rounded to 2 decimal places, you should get 2.44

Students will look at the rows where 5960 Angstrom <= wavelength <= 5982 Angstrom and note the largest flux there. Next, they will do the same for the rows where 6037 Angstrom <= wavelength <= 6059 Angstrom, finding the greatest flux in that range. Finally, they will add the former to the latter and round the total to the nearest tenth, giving 12.2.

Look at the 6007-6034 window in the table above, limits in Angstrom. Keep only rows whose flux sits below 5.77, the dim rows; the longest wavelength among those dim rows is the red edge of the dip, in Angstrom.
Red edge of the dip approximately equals 6032.84 Angstrom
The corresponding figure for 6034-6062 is 6060.68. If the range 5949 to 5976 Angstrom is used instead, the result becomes 5972.03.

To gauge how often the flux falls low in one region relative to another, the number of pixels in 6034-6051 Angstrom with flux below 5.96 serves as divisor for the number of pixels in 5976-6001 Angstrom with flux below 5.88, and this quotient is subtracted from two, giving 0.33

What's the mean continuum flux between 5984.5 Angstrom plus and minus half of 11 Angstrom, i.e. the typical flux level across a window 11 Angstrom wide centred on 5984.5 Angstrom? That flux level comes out 5.89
